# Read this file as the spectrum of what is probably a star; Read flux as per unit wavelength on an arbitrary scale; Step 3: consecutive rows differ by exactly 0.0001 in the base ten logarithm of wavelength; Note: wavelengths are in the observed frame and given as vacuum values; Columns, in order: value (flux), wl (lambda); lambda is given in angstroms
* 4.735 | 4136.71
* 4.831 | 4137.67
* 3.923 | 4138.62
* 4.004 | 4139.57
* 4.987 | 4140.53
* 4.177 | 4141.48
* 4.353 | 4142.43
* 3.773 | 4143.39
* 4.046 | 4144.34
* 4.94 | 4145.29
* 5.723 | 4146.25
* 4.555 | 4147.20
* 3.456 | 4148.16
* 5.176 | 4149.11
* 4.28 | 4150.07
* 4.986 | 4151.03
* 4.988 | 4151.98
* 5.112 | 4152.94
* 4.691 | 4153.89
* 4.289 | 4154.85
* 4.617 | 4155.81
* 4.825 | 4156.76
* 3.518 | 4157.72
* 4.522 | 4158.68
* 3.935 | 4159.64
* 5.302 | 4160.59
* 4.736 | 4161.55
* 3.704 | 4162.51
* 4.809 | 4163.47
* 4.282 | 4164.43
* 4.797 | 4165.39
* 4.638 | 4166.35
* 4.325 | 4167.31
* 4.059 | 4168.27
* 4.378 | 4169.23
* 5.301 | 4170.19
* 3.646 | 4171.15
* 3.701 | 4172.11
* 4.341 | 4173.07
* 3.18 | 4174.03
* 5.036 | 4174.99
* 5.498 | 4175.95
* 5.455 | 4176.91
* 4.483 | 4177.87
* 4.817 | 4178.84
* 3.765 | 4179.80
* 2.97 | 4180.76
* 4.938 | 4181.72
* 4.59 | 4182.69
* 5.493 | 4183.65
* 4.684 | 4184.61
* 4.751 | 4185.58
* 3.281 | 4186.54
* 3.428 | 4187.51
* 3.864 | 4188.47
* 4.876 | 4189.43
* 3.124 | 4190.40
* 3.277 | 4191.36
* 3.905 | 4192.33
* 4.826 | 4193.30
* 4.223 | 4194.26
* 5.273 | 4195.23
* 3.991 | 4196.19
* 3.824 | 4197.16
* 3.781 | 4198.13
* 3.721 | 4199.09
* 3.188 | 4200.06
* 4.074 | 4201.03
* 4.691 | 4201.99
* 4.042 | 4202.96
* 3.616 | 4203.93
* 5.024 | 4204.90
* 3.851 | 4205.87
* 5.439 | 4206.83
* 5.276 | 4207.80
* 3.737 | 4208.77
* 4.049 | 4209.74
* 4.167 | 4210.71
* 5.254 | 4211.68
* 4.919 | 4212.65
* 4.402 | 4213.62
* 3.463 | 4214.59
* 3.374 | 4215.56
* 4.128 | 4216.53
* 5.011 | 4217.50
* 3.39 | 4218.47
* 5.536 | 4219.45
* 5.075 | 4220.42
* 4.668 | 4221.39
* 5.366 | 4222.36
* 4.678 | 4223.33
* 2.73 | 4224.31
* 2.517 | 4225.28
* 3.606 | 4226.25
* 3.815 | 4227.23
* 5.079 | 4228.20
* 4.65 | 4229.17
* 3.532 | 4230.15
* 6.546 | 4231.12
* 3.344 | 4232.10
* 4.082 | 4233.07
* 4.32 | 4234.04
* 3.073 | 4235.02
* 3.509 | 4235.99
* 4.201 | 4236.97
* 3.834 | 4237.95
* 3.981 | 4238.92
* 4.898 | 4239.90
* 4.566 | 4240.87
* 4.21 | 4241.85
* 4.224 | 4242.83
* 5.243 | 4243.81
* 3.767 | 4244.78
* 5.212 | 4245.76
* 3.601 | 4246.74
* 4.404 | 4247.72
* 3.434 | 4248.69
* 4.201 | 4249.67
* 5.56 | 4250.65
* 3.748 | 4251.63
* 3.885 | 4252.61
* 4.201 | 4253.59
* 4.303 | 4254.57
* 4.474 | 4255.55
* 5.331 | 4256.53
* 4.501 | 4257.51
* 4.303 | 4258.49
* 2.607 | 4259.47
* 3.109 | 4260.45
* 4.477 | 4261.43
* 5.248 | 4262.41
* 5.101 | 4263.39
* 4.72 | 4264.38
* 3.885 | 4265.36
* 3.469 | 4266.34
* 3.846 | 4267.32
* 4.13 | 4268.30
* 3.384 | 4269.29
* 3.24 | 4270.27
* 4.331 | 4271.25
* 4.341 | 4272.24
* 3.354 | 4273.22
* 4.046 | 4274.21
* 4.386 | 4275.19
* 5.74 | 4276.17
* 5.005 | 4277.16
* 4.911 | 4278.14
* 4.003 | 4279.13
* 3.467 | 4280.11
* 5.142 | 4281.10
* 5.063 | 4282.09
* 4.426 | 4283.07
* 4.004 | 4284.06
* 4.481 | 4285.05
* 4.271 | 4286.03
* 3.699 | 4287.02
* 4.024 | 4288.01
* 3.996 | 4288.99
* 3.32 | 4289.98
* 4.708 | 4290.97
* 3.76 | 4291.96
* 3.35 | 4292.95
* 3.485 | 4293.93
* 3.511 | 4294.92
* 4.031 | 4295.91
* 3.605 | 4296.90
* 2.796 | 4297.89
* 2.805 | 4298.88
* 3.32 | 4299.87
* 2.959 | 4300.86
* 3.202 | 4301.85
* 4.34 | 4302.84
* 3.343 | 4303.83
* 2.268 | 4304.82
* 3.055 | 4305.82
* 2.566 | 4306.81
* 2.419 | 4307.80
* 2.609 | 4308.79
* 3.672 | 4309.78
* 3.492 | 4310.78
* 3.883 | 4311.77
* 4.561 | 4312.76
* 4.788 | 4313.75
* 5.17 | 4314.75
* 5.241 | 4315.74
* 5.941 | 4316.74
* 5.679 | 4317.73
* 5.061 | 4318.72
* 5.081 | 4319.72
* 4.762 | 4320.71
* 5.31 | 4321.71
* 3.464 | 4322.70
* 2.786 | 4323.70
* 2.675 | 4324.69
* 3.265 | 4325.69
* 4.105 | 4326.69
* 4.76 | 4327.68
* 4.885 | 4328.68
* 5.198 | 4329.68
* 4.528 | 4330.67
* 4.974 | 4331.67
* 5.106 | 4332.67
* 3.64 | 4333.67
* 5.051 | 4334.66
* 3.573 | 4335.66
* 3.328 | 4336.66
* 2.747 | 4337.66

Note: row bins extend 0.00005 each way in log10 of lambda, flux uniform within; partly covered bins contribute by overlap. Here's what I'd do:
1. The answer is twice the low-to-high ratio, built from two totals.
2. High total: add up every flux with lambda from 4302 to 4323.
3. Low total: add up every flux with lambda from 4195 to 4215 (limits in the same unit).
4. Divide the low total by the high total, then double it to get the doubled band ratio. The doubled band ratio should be 2.07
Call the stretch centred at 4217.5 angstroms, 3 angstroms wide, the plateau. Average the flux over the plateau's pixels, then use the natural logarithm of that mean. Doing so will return 1.429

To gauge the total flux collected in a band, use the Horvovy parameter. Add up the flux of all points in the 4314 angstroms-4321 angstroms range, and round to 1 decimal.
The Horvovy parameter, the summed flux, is 36.9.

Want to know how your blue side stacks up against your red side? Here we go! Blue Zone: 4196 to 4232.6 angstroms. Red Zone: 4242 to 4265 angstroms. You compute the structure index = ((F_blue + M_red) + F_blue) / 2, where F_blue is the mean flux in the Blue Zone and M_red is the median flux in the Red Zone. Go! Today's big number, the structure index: 6.40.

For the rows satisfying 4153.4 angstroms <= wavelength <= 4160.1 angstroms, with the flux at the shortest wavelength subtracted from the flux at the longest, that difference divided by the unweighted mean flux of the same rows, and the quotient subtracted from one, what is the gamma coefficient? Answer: 1.17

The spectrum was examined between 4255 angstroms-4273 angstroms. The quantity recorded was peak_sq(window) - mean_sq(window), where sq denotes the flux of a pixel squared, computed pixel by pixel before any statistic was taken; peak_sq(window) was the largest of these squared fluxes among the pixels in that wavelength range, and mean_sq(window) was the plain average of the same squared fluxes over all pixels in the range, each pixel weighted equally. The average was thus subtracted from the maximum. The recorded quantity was 11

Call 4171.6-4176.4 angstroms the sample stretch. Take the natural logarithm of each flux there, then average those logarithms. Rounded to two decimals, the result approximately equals 1.45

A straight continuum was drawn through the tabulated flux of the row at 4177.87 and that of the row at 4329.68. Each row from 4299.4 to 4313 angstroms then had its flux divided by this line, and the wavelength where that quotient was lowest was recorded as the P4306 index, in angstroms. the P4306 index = 4304.82 angstroms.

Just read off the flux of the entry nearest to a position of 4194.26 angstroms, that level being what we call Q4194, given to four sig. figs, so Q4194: 4.223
